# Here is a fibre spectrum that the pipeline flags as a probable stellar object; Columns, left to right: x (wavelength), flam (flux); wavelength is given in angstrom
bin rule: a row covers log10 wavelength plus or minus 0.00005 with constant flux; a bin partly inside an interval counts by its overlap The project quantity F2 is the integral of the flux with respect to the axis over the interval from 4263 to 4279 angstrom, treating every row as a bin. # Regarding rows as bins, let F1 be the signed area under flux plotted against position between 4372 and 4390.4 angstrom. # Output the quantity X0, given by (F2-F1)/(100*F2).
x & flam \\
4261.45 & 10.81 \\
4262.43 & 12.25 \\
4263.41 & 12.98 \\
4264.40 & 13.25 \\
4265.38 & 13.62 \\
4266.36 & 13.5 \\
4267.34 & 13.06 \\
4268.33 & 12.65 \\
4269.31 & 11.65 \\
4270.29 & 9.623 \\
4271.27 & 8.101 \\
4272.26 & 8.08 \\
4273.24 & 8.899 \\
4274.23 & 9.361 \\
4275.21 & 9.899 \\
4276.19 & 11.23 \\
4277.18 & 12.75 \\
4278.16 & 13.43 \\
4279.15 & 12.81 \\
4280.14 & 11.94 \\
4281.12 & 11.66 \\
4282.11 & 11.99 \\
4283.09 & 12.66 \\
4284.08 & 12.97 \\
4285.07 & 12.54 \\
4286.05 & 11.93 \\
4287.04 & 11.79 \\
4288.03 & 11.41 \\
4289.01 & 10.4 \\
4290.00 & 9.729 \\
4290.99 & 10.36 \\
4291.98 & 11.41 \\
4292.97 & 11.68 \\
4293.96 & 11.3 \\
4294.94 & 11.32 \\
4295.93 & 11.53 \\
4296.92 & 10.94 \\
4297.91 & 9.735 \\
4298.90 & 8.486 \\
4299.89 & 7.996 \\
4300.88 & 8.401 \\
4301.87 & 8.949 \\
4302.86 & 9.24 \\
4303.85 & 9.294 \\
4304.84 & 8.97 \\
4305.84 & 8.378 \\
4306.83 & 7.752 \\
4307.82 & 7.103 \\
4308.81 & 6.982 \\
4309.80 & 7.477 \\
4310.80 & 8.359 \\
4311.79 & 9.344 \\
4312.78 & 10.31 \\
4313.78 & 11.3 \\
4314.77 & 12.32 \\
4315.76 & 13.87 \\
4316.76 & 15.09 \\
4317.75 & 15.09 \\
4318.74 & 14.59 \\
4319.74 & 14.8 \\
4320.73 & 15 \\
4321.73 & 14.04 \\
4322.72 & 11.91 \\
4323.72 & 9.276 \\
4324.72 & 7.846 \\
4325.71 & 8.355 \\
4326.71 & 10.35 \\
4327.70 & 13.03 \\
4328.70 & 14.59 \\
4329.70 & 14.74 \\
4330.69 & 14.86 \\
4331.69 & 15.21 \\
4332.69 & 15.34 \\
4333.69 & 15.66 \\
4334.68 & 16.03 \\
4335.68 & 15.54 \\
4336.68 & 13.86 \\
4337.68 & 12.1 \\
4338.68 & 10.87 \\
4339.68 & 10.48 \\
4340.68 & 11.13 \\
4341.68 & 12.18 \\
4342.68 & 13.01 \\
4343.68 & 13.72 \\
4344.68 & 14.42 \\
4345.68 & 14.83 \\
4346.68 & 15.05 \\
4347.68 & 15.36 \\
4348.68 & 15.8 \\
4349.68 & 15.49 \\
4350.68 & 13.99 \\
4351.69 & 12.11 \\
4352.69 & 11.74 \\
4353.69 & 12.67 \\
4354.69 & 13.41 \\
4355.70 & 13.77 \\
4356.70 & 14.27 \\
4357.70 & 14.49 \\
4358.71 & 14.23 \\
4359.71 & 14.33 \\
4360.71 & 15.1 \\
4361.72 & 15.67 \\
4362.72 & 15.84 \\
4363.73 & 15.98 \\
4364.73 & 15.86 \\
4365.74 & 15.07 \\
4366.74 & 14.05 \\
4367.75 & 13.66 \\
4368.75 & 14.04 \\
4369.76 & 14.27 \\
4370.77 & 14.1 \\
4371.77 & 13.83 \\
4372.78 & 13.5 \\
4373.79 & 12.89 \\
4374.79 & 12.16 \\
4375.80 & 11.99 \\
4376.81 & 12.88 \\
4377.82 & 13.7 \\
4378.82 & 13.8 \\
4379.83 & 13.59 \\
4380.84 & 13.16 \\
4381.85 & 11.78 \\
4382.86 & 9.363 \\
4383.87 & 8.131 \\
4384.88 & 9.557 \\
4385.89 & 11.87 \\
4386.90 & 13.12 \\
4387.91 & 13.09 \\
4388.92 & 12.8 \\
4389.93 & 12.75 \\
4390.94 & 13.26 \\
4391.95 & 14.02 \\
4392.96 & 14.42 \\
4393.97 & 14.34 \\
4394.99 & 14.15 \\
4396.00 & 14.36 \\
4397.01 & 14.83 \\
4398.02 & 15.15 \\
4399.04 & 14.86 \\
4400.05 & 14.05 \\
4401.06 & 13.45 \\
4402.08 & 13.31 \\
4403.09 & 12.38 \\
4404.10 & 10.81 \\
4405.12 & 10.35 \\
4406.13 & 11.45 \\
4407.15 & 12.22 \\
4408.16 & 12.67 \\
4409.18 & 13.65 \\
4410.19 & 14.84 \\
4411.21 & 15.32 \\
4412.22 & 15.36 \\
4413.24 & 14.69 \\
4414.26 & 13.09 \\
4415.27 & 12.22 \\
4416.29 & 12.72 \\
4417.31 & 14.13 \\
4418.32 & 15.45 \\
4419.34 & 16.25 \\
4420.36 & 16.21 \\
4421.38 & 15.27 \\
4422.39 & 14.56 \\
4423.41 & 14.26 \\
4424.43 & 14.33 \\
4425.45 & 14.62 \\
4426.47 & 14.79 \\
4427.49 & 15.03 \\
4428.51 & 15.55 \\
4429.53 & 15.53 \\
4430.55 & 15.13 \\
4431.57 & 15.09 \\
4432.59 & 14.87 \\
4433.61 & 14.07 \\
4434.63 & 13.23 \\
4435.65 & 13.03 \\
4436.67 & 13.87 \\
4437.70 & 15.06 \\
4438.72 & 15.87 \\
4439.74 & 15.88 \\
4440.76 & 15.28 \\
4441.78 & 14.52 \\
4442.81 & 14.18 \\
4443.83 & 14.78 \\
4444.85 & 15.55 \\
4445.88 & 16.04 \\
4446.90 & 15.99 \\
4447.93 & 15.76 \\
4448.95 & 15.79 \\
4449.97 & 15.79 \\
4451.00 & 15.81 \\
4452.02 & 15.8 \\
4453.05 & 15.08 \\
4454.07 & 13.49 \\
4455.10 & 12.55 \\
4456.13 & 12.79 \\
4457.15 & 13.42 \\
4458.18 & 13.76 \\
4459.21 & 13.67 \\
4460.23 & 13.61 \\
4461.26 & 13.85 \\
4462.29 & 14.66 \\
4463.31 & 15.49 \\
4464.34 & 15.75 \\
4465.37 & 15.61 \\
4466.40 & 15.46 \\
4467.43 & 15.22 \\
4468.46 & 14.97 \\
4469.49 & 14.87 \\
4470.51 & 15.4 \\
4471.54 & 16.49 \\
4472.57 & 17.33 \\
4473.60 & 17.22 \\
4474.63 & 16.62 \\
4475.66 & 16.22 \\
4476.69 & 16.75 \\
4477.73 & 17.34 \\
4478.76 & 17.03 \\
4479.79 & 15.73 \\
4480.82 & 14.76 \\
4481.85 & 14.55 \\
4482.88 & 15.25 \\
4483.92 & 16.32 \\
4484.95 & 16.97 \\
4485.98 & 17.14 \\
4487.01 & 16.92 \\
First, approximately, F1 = 225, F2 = 182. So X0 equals -0.002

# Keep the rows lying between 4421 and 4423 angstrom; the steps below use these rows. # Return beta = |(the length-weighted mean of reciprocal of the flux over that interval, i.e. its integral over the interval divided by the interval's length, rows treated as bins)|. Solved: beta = 0.068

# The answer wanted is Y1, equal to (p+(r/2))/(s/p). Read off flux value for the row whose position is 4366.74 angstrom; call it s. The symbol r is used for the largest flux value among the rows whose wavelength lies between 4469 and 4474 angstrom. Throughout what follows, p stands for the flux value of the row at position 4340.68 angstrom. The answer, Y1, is 15.7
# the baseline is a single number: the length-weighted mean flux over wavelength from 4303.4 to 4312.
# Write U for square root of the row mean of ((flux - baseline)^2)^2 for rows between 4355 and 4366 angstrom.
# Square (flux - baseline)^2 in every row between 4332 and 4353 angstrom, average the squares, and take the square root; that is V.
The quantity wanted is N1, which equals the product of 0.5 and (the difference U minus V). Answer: 4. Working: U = 48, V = 39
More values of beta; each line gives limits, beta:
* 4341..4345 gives 0.076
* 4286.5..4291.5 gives 0.093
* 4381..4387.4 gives 0.095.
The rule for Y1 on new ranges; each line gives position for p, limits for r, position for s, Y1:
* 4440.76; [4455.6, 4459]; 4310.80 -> 40.5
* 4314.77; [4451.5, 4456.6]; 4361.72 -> 15.9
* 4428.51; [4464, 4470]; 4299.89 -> 45.6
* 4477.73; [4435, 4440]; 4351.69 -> 36.2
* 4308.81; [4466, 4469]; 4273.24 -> 11.5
